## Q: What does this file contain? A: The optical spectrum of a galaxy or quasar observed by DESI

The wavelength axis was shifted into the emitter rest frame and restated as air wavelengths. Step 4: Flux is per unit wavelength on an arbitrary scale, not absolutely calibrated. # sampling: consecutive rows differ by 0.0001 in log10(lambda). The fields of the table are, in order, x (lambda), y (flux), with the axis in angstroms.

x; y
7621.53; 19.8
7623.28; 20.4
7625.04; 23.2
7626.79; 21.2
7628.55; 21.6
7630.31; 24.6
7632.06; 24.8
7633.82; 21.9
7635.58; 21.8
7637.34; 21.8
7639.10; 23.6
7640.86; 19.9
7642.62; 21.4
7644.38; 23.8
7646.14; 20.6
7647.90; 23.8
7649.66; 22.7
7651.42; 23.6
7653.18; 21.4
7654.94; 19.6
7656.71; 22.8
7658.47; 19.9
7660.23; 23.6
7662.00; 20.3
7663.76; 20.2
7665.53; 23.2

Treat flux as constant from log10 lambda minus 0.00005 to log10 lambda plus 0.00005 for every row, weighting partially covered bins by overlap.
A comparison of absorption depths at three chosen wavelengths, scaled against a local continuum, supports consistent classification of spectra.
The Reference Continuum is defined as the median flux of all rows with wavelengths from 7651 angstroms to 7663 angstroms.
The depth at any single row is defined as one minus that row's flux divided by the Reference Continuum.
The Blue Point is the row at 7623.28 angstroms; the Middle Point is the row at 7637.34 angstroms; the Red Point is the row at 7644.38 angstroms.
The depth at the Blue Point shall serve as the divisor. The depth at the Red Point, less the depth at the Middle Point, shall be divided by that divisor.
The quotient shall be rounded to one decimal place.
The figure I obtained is -2.0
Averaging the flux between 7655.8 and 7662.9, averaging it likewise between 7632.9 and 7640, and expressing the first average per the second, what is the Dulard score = 0.97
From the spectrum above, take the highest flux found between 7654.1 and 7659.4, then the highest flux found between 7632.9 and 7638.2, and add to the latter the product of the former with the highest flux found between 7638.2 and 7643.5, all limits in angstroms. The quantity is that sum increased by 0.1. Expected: 560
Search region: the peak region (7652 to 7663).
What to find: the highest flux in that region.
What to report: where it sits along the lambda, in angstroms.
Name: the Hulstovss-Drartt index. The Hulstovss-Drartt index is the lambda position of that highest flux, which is 7660.23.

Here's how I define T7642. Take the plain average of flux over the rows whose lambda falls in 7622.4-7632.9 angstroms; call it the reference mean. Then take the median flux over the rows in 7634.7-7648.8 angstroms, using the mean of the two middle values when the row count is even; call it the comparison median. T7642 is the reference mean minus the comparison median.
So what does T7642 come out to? 1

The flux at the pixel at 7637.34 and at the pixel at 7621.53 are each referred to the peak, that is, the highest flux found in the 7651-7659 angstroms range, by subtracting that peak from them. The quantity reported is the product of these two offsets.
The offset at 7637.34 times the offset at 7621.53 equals 7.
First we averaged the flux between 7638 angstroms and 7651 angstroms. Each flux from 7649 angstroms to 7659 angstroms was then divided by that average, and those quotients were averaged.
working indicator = 0.97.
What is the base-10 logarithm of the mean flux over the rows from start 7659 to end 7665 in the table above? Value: 1.33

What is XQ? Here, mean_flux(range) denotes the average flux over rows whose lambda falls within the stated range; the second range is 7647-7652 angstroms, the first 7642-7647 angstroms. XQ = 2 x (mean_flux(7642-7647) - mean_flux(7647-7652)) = -3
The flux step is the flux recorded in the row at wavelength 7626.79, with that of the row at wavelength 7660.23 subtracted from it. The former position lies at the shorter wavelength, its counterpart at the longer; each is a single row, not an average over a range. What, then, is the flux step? -2.4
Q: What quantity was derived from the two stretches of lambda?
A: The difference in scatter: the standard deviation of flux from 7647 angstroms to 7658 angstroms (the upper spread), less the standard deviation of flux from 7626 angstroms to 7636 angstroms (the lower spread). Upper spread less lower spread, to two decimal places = -0.03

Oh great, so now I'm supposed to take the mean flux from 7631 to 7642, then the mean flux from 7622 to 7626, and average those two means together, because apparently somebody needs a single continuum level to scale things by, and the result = 22.0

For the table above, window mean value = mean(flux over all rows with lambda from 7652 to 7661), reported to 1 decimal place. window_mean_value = 21.5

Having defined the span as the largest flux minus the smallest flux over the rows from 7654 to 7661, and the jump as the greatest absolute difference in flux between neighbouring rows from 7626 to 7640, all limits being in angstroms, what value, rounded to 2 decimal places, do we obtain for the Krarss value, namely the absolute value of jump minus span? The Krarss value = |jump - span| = 1.00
